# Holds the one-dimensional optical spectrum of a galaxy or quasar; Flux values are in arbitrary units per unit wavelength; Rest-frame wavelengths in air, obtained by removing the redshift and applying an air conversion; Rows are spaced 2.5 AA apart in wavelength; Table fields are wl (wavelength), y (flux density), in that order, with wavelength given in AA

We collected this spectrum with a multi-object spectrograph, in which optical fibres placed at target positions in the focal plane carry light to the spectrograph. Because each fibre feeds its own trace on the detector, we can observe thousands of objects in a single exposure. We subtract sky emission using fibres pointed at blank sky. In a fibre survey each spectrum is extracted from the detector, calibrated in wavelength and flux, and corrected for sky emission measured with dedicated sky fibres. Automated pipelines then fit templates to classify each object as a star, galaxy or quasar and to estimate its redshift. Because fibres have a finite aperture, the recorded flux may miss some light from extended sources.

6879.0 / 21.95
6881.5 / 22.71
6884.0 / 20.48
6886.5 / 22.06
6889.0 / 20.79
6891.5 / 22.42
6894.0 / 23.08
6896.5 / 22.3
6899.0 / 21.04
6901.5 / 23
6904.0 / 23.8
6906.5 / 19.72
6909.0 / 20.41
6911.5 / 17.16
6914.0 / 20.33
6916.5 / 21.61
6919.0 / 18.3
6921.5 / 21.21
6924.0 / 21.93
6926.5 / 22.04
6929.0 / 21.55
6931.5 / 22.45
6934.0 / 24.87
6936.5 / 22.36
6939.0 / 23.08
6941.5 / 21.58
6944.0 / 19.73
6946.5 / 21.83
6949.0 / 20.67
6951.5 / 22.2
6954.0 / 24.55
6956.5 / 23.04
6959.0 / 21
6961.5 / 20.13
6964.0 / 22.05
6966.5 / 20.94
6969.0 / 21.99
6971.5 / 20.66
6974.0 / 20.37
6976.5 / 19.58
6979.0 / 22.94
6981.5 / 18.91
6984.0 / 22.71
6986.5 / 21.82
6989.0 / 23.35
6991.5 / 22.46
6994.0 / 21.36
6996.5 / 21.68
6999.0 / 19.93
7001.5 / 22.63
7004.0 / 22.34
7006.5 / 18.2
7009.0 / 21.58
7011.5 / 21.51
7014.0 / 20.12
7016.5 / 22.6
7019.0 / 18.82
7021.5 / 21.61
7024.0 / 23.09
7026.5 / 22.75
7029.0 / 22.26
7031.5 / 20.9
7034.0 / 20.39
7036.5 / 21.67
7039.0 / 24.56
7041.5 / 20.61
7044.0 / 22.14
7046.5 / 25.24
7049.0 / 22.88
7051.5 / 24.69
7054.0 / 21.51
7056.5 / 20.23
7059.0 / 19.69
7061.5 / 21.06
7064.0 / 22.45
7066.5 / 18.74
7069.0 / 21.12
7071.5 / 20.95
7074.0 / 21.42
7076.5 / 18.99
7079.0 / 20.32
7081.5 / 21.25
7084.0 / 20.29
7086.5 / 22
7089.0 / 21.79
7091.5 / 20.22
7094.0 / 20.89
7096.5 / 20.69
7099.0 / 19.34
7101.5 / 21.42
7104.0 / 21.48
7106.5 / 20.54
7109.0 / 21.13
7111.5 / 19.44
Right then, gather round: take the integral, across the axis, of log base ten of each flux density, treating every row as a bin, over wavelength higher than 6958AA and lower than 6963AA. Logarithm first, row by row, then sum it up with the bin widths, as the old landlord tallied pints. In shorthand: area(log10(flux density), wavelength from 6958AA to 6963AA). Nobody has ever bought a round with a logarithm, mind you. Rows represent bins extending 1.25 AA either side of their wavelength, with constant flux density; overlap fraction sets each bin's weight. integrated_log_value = 6.57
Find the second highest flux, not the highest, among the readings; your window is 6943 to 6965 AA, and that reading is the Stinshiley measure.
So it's 23.04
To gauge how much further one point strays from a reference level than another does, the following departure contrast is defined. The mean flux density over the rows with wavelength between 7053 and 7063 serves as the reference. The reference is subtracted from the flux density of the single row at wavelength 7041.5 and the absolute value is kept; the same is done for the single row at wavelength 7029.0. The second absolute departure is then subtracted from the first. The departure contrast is -1.6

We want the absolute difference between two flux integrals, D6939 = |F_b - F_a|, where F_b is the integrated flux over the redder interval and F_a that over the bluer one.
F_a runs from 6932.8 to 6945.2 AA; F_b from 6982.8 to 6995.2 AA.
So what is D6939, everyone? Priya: 0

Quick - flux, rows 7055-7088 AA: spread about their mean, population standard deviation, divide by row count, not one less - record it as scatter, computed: 1.05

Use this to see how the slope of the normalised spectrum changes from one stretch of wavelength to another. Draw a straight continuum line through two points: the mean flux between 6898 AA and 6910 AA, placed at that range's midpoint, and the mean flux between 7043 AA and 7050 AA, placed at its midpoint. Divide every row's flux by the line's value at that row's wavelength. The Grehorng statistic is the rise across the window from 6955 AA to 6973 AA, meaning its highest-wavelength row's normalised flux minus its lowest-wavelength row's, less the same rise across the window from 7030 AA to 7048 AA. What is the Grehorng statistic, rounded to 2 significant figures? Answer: -0.29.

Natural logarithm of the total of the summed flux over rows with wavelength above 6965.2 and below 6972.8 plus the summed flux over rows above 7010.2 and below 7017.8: 4.85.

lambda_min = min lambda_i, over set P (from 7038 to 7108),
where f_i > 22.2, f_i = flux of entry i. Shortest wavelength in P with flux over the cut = 7039.0 AA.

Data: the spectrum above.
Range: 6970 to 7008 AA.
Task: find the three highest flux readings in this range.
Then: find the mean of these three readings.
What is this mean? 23.0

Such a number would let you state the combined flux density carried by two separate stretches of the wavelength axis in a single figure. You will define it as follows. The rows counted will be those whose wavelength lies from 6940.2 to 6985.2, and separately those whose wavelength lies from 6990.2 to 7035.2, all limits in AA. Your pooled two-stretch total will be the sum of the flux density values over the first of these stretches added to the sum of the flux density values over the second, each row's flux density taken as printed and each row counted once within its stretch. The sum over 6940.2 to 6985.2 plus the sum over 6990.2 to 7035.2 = 769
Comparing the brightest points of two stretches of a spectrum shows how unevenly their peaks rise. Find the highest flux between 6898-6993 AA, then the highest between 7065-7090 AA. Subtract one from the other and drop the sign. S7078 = 2.9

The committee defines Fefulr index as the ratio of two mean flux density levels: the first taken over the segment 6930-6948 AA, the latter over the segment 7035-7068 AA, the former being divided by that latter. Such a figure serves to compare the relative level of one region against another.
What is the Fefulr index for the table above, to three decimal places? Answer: 1.014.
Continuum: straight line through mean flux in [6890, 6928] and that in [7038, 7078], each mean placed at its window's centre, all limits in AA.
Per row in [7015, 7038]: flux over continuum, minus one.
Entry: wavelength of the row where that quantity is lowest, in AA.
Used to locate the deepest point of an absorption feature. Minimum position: 7019.0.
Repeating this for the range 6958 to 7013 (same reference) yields 7006.5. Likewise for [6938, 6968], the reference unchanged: 6944.0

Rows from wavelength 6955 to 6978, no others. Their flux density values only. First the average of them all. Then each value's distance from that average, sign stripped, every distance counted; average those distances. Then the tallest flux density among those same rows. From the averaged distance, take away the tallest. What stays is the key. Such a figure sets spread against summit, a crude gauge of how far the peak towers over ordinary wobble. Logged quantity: -22.2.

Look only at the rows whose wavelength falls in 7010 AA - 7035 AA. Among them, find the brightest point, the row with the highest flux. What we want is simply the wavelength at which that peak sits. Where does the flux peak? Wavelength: 7024.0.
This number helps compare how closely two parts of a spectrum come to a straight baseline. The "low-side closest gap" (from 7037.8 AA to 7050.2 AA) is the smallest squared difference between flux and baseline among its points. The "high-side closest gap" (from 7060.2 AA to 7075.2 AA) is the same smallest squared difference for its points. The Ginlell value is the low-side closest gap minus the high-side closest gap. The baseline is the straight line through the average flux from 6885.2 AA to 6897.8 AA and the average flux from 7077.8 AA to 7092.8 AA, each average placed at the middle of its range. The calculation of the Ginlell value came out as 0.39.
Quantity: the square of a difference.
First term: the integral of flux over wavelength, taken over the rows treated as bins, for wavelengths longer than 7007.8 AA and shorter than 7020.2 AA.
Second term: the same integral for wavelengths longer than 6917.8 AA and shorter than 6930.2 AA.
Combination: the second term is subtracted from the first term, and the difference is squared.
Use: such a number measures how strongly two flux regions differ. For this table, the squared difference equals 1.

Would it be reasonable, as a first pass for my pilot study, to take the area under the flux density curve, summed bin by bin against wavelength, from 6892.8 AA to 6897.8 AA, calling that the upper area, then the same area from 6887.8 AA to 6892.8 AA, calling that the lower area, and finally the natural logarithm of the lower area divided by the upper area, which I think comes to -0.05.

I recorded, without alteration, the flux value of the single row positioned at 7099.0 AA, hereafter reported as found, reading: 19.34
